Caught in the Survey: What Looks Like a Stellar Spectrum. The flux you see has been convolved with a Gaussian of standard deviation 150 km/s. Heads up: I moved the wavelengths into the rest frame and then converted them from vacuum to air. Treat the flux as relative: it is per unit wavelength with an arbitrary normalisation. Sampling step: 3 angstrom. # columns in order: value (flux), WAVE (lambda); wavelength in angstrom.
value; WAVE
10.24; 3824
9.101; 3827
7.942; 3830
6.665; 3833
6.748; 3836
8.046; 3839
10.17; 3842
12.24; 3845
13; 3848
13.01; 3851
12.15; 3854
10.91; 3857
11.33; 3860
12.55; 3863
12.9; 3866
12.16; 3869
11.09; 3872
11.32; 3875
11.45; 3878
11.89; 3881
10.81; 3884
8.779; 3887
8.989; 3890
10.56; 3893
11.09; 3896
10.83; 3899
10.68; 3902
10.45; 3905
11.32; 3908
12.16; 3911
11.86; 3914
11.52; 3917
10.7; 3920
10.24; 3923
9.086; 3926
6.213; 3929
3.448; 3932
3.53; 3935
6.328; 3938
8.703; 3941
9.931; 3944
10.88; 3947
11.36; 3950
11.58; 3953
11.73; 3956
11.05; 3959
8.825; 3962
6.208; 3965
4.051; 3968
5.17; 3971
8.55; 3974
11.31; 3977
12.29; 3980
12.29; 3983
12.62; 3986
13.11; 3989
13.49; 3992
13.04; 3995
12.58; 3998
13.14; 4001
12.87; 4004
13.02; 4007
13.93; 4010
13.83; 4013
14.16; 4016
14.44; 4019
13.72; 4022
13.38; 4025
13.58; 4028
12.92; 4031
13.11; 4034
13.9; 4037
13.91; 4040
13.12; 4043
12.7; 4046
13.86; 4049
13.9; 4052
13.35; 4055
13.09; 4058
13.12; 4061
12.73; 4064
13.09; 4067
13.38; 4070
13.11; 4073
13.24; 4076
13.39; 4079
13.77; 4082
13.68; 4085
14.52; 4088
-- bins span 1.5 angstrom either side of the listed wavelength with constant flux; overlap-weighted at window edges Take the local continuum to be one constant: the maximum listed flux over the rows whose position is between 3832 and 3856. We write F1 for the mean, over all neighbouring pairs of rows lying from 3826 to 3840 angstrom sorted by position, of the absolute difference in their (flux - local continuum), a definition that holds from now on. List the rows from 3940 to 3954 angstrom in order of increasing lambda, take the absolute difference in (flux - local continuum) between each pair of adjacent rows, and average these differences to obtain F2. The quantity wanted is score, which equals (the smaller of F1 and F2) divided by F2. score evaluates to 1.00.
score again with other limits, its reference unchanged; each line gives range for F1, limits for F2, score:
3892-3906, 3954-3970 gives 0.15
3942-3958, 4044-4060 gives 0.90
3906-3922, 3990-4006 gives 1.00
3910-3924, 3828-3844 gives 0.40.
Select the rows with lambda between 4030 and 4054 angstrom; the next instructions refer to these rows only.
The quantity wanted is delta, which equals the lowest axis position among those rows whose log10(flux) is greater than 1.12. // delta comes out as 4037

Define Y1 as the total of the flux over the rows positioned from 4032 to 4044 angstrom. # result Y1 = 54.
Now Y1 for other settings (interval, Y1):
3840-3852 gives 48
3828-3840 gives 29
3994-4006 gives 52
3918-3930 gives 36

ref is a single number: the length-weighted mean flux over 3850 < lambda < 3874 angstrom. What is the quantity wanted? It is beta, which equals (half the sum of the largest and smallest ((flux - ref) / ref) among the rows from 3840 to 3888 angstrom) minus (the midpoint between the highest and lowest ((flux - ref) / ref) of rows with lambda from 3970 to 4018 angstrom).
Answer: 0.10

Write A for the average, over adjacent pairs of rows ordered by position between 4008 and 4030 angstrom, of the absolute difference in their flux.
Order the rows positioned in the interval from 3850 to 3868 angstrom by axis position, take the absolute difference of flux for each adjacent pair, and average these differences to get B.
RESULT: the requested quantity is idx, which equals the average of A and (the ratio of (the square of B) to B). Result 0.6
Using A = 0.3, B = 0.82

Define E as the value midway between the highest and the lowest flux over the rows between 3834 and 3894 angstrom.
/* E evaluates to 9.9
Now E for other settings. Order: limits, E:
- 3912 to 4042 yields 8.9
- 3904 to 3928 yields 10.6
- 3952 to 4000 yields 8.8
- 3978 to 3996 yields 12.9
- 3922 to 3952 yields 7.4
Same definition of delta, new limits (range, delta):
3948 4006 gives 3992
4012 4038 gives 4013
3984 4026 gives 3992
